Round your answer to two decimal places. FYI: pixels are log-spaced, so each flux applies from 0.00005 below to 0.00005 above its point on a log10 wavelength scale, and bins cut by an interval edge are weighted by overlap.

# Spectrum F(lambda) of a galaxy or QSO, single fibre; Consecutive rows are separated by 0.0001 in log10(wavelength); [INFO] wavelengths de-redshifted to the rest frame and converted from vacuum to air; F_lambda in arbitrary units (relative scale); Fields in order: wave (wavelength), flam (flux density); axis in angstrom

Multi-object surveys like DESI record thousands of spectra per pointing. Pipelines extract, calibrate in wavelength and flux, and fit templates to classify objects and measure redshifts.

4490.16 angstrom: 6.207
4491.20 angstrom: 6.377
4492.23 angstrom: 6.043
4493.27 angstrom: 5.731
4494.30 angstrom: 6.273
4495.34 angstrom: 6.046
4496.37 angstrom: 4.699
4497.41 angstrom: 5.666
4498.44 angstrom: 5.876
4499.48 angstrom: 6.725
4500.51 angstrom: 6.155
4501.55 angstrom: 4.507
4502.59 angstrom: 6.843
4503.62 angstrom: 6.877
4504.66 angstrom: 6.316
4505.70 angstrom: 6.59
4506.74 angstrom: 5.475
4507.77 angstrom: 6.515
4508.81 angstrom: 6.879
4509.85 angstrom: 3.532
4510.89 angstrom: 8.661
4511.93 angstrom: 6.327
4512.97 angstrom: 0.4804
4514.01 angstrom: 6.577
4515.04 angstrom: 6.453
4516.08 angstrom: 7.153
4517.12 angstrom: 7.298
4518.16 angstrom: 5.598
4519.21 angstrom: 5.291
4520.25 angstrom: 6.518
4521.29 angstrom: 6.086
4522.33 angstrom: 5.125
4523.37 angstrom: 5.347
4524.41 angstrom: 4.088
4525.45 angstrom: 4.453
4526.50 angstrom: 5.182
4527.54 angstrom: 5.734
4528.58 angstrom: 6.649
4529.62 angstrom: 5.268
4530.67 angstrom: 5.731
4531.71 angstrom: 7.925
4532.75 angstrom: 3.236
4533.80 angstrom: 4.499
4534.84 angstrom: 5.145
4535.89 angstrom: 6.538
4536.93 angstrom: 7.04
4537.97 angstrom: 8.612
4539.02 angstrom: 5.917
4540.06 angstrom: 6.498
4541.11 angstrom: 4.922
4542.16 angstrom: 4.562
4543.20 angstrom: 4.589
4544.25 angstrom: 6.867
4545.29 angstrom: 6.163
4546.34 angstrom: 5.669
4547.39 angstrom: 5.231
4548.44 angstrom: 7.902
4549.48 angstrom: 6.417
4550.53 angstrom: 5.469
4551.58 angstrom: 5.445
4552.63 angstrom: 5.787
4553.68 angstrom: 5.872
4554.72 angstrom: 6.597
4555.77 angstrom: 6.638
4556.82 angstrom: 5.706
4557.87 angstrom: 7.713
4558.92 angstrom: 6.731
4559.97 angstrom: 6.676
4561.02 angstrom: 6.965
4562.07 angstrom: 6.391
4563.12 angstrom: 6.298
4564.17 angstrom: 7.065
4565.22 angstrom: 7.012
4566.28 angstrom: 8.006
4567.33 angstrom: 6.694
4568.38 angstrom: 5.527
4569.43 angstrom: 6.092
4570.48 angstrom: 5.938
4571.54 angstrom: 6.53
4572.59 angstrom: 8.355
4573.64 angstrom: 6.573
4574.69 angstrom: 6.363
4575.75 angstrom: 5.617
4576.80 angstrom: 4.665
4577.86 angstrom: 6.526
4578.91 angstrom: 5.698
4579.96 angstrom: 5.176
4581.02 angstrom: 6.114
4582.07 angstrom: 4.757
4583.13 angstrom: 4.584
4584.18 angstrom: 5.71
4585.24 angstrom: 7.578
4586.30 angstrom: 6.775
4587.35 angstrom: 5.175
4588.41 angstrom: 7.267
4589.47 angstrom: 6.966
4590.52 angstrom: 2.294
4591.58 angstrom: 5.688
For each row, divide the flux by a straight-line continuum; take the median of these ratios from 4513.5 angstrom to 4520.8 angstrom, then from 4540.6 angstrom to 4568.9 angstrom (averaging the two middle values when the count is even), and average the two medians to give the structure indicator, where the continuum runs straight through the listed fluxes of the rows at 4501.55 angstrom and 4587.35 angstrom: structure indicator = 1.34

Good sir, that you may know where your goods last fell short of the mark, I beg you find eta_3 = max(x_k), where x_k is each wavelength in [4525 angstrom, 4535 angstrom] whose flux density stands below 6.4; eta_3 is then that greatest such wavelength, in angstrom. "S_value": 4534.84 angstrom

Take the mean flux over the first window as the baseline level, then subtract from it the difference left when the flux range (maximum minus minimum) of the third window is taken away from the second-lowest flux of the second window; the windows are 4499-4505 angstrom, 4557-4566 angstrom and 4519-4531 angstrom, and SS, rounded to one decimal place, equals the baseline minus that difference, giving 2.4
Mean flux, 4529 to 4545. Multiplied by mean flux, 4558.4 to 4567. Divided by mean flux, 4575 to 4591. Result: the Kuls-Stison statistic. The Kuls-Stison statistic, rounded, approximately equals 7.1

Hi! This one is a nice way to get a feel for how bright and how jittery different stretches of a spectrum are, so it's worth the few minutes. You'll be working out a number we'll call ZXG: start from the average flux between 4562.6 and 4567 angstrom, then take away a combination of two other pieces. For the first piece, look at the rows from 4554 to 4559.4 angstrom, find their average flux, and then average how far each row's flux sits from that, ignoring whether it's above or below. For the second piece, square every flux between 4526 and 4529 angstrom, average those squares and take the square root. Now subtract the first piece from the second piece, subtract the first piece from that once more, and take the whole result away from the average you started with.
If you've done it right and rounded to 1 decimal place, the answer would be 2.1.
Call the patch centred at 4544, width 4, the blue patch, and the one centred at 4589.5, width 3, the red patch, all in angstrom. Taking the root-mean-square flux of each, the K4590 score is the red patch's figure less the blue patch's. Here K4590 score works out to 0.33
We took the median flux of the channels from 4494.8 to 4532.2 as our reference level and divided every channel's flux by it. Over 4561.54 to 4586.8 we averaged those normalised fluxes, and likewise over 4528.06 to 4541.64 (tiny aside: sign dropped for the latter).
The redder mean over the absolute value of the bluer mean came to 1.04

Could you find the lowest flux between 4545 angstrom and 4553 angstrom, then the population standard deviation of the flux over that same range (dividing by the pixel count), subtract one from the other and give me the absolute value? 4.4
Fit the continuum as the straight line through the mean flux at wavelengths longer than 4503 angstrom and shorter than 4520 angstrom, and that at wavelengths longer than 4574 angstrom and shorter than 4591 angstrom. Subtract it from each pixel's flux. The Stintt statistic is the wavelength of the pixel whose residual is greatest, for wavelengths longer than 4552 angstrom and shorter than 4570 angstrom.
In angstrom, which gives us 4566.28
